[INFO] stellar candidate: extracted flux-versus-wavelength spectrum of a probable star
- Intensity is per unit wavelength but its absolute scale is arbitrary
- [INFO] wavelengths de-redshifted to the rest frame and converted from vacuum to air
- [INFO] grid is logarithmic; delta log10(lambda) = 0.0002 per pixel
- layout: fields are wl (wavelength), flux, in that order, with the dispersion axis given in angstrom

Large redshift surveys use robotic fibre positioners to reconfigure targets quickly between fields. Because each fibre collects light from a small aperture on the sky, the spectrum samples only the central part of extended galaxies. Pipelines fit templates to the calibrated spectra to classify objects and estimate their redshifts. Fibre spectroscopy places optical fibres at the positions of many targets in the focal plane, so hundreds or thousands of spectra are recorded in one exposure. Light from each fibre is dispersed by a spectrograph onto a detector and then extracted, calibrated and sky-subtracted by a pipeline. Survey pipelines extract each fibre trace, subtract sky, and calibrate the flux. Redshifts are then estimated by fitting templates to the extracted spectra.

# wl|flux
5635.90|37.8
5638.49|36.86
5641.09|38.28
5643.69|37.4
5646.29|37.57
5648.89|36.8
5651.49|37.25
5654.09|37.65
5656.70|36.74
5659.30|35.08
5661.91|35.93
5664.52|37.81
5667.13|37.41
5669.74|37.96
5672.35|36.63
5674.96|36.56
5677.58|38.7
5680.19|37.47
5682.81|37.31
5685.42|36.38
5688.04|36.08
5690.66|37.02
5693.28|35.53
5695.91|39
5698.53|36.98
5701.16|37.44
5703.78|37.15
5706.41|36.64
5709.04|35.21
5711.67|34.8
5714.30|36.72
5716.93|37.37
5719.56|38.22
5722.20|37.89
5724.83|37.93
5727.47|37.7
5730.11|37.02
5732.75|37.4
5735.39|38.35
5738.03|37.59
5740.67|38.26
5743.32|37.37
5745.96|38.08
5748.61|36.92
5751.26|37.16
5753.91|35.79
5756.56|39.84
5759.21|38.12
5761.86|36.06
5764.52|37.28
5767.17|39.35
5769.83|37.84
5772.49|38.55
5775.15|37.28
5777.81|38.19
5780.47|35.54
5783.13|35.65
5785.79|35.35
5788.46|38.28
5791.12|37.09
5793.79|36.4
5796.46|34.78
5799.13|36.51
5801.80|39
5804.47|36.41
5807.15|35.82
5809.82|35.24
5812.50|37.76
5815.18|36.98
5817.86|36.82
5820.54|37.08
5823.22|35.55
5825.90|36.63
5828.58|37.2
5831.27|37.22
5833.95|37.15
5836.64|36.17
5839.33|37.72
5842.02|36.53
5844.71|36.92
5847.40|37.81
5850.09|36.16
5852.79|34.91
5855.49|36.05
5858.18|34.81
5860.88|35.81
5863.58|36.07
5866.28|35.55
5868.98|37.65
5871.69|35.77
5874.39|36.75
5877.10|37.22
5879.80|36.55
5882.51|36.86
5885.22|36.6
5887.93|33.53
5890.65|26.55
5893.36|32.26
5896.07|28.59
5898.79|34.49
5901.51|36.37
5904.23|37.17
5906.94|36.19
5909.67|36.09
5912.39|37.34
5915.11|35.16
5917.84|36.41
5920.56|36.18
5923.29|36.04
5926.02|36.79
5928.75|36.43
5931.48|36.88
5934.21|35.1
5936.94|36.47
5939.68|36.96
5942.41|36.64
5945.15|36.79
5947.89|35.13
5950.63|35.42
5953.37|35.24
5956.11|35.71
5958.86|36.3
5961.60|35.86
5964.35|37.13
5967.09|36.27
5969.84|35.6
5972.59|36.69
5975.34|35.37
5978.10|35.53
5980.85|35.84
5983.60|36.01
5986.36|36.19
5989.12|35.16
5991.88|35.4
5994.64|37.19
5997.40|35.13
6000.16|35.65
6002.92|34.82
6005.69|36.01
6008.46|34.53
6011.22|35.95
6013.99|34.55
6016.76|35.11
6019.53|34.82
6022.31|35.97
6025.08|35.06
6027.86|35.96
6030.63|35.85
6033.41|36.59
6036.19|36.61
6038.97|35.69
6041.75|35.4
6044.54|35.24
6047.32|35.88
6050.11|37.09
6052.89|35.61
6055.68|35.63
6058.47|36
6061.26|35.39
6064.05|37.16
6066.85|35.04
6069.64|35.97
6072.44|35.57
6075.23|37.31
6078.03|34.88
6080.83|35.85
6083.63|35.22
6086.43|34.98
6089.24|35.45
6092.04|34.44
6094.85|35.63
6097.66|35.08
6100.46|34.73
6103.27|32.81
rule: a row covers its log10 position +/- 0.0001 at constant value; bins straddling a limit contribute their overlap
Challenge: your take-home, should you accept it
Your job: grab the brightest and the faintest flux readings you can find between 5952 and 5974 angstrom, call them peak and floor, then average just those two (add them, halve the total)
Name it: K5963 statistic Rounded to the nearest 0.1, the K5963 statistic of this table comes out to 36.2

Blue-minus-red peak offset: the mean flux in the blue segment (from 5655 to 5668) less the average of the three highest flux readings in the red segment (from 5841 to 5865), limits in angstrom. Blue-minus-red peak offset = -0.5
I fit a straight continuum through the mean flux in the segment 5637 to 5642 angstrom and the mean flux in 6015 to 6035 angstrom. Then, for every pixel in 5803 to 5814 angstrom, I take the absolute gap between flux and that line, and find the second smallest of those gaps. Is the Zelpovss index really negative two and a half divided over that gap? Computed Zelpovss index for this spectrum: -2.8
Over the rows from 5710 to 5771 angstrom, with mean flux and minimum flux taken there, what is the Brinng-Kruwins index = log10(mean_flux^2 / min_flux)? 1.61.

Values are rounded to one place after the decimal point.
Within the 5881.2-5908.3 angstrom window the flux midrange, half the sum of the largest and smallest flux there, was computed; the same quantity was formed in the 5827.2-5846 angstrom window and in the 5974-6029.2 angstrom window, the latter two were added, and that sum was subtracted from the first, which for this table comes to -40.9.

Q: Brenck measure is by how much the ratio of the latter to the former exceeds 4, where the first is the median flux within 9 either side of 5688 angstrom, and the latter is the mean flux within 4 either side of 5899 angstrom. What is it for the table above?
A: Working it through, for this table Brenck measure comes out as -3.10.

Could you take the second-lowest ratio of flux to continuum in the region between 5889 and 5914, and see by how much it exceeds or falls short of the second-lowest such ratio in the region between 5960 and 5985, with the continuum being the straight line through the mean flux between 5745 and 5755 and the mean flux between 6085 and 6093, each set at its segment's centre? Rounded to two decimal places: -0.21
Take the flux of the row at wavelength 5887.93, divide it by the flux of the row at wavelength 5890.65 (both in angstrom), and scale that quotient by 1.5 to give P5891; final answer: 1.89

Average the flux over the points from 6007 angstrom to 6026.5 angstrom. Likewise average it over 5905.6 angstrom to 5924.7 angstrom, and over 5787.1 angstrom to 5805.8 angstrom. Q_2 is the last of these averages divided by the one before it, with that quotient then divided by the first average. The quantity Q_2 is 0.0290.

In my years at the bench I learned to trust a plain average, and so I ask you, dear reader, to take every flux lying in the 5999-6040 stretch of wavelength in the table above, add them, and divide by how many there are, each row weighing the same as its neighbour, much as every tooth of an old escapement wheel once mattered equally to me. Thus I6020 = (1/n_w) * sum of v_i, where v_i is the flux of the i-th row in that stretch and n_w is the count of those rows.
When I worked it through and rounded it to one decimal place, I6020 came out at 35.5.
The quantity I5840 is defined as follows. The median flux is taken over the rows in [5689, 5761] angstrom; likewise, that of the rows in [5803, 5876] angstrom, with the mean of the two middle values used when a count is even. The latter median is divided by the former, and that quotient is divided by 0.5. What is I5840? 1.96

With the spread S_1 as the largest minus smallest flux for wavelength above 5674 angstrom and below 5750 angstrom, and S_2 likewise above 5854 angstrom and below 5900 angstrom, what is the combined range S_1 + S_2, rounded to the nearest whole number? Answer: 15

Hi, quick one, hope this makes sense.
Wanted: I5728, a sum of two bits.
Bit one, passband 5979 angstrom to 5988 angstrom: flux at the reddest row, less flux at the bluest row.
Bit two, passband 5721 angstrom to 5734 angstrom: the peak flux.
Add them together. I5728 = 38.3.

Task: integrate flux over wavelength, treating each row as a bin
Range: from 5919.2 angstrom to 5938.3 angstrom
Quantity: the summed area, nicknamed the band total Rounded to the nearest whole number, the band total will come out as 693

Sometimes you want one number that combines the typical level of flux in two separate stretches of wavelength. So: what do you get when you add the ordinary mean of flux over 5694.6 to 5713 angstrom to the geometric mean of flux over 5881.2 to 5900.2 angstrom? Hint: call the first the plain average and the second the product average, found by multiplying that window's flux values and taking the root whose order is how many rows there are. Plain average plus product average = 69.2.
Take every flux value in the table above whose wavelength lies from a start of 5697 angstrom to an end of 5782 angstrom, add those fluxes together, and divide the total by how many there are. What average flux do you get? 37.4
